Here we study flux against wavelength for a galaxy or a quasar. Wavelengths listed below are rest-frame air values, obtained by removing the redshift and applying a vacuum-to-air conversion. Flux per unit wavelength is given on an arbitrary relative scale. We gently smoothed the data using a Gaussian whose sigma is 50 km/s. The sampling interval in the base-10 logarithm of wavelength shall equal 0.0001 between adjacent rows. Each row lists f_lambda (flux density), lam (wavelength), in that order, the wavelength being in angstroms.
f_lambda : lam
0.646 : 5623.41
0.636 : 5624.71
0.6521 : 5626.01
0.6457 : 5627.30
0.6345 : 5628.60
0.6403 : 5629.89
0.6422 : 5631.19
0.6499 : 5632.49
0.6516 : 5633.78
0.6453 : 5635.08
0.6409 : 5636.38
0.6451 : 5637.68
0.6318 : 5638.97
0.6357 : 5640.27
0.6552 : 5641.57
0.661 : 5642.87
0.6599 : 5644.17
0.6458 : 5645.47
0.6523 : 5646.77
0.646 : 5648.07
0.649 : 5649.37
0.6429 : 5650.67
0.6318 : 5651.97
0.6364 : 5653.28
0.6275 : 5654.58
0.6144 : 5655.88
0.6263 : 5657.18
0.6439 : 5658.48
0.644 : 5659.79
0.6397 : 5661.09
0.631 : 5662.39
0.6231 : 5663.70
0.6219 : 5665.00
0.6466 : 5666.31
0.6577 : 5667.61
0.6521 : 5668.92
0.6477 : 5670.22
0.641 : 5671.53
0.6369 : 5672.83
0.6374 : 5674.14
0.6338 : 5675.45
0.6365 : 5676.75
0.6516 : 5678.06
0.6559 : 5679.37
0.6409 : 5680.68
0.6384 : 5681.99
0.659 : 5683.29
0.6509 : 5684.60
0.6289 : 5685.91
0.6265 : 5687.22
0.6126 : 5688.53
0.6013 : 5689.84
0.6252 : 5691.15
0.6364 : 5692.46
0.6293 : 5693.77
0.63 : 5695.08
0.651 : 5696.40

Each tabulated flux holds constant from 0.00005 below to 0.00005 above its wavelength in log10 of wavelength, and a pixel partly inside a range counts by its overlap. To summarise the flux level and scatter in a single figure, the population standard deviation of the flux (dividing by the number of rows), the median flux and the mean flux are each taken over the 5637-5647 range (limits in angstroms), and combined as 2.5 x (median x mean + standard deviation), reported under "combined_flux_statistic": 1.08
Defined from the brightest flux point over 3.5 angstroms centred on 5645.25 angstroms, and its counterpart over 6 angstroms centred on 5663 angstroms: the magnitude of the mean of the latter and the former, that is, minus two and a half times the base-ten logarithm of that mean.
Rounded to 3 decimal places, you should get 0.468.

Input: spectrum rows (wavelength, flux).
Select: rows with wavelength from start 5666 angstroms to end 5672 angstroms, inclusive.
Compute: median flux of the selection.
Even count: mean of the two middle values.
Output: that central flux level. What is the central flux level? 0.648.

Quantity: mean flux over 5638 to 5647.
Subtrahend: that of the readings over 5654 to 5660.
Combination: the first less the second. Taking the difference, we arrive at 0.018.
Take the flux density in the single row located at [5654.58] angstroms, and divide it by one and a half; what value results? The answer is 0.418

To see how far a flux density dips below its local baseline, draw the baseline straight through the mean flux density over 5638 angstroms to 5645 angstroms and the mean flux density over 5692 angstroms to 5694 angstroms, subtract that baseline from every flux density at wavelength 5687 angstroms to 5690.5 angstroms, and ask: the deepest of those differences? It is -0.033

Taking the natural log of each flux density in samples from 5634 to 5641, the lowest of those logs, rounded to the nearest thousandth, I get -0.459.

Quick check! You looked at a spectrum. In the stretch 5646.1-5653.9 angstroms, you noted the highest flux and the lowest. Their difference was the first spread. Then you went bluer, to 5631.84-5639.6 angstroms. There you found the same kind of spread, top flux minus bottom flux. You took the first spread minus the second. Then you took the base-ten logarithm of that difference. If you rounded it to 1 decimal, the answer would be -3.2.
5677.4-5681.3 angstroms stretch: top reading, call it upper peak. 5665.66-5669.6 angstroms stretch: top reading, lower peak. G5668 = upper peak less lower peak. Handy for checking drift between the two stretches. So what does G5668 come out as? -0.0018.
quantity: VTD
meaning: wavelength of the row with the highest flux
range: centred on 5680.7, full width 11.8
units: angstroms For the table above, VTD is 5683.29 angstroms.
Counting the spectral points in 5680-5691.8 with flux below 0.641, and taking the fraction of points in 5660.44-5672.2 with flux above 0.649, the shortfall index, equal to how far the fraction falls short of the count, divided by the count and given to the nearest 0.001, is 0.968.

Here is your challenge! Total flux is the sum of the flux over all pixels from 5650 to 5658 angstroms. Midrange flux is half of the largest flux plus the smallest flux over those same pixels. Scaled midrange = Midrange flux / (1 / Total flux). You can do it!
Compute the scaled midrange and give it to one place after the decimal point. 2.4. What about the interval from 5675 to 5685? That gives 3.3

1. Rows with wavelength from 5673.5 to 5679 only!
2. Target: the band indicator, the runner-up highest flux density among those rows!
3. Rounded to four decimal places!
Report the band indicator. 0.6374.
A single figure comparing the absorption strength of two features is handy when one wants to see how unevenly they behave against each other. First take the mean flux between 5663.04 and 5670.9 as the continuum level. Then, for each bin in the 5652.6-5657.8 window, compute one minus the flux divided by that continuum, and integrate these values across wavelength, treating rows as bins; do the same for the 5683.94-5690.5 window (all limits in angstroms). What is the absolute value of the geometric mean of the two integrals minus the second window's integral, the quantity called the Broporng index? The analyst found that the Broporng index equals 0.029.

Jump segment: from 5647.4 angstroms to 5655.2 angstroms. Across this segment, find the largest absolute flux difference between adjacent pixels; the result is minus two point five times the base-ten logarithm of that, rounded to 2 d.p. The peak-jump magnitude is 4.89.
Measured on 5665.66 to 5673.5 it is 4.89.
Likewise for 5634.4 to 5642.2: 4.27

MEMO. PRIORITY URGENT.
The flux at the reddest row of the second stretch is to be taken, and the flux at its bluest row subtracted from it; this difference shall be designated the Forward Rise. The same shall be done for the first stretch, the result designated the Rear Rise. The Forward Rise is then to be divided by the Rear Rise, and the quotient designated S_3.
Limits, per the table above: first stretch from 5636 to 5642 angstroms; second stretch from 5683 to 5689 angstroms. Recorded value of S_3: -3.2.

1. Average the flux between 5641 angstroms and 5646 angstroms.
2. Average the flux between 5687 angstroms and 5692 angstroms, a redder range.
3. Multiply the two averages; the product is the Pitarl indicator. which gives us 0.404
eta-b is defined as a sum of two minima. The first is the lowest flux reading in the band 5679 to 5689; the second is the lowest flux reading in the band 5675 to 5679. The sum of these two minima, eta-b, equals 1.25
